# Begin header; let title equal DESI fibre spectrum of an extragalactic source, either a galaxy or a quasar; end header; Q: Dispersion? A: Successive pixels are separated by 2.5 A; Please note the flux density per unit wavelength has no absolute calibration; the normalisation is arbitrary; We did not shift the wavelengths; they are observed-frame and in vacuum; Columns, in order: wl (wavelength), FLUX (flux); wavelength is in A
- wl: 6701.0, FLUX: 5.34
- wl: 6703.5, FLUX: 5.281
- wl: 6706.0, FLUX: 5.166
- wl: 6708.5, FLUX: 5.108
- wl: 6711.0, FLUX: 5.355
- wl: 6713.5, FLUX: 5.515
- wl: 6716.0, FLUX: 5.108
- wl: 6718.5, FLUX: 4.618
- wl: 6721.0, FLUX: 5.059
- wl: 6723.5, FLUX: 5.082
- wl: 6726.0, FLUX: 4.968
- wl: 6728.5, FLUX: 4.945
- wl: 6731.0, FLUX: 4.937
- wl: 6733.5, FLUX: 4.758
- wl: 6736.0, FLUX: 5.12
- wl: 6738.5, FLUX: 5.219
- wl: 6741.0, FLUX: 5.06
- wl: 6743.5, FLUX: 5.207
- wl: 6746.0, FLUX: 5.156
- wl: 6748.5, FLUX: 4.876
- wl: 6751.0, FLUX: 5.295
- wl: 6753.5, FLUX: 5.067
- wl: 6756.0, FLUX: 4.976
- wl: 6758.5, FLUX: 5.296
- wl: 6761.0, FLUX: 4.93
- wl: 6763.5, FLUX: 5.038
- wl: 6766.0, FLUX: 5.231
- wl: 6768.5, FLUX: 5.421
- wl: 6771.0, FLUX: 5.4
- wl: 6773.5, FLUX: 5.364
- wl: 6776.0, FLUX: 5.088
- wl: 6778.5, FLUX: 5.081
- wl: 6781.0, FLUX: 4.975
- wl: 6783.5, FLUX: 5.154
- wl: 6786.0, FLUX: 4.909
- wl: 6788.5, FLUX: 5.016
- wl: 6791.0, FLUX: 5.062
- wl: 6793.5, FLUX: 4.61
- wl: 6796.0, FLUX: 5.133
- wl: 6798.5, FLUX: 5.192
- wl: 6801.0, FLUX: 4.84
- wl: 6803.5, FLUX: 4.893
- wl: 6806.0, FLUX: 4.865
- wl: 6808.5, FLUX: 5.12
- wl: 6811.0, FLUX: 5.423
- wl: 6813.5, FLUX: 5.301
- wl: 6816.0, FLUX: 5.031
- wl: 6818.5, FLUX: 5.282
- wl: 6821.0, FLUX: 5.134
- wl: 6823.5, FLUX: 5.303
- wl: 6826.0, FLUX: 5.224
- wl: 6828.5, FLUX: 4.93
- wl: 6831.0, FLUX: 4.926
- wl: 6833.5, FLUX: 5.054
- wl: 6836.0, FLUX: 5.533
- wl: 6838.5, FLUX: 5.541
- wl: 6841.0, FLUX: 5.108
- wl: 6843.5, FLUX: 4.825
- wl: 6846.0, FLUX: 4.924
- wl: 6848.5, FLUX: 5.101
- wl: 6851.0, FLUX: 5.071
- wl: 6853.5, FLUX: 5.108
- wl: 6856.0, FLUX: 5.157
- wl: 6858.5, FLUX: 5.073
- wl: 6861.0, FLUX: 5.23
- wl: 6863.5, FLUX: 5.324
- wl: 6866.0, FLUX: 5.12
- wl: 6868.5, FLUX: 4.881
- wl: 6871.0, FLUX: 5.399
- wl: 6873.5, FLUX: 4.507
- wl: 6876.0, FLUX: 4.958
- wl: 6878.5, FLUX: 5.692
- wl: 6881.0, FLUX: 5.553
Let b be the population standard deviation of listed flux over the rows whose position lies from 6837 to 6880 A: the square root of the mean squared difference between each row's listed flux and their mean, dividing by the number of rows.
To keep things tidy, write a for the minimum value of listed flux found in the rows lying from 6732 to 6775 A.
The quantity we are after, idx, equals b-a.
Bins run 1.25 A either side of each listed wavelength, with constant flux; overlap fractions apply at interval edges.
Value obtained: -4.49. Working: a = 4.758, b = 0.27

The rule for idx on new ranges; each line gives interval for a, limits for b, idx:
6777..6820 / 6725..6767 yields -4.46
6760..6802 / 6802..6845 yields -4.39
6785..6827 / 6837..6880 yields -4.34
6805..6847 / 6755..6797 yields -4.63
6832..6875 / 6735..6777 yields -4.35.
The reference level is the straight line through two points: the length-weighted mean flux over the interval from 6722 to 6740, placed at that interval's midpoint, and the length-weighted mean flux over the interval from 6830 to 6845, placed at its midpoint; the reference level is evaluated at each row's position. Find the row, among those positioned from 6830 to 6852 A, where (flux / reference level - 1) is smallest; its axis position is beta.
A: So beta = 6843.5 A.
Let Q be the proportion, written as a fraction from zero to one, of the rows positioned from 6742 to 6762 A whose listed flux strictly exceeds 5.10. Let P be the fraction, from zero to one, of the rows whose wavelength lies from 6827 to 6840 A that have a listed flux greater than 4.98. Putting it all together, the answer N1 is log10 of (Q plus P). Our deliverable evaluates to 0.04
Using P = 0.60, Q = 0.50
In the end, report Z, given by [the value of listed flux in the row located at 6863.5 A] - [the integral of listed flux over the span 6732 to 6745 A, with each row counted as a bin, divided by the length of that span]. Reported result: 0.25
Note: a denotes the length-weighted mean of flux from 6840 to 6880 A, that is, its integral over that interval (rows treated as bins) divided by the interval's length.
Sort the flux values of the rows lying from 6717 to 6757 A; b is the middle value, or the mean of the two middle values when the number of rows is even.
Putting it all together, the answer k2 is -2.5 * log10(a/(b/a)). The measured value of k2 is -1.78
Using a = 5.10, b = 5.06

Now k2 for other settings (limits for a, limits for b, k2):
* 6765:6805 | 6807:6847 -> -1.76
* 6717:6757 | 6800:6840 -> -1.73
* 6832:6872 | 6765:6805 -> -1.79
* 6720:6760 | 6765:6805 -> -1.76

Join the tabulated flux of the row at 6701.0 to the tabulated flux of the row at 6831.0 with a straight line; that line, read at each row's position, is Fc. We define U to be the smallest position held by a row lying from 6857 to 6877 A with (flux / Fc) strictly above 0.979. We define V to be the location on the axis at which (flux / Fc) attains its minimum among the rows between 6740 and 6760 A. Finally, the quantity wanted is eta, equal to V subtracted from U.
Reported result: 110.0 A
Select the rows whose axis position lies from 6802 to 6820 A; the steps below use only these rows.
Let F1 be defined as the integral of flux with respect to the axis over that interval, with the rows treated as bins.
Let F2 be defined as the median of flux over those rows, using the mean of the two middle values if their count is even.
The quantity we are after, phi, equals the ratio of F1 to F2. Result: 18.0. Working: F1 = 92.3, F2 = 5.12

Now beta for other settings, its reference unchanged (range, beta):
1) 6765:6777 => 6776.0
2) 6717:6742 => 6718.5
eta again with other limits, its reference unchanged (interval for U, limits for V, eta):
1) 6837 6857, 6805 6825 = 32.5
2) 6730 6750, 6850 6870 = -132.5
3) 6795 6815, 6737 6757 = 47.5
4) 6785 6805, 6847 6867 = -62.5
